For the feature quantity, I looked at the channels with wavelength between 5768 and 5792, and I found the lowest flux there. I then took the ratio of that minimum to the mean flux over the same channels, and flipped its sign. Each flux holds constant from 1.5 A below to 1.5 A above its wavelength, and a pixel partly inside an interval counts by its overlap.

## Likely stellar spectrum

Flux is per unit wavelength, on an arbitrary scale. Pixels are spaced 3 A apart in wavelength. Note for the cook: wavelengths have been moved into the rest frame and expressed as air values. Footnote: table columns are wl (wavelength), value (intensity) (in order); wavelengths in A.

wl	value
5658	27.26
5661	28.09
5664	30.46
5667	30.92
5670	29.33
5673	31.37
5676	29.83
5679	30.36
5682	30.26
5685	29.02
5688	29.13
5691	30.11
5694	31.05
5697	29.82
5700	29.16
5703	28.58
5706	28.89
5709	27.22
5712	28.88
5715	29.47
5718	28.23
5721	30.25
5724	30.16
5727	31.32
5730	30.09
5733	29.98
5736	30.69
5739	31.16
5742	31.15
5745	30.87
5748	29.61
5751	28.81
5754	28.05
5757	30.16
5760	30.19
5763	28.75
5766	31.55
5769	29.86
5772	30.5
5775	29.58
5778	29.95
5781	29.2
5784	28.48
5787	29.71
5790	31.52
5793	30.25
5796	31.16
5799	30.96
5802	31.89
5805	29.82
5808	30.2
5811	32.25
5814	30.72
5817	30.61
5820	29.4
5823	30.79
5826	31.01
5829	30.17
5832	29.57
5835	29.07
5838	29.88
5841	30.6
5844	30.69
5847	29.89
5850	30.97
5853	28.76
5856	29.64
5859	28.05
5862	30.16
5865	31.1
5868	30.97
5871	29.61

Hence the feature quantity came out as -0.954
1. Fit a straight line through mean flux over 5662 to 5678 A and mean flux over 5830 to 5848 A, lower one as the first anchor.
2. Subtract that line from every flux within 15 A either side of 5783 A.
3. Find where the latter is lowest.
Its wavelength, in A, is 5784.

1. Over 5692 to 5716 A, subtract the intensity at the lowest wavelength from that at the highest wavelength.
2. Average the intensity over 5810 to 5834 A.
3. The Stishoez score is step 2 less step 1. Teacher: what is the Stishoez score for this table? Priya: 32.1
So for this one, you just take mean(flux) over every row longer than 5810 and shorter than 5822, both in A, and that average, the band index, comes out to 30.7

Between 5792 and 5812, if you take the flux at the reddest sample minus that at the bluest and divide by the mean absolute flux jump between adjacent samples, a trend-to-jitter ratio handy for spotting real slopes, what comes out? 1.8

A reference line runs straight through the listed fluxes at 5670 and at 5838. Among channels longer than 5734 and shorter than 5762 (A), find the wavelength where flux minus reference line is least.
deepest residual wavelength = 5754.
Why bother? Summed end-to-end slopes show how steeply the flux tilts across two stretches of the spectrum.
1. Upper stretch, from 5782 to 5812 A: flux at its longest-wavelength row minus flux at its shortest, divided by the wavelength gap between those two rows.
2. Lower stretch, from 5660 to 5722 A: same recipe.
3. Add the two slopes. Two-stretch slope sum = 0.18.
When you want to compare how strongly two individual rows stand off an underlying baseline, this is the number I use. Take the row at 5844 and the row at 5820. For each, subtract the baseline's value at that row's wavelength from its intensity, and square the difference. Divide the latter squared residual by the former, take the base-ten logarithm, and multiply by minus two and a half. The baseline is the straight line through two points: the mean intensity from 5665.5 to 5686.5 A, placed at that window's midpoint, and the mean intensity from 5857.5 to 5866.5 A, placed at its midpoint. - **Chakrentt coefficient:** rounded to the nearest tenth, 1.4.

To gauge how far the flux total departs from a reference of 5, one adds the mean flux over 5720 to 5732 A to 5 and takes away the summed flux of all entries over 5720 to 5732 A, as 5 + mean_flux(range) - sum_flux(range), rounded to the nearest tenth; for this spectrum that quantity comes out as -86.4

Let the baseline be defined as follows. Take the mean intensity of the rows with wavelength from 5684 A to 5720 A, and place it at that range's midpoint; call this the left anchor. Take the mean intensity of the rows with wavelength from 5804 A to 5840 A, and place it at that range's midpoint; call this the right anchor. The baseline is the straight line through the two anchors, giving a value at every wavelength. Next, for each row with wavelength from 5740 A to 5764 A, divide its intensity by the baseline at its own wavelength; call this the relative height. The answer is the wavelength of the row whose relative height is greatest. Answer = 5742 A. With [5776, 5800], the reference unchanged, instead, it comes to 5790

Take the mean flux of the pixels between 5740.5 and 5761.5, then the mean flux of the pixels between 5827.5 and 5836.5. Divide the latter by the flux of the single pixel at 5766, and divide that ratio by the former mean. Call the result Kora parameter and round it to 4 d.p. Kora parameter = 0.0315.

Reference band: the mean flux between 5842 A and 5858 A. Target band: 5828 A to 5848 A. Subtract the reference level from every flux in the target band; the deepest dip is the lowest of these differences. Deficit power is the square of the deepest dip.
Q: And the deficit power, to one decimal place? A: 0.8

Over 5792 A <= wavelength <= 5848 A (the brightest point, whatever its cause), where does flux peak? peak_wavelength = 5811 A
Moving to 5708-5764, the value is 5727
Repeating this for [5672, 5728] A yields 5673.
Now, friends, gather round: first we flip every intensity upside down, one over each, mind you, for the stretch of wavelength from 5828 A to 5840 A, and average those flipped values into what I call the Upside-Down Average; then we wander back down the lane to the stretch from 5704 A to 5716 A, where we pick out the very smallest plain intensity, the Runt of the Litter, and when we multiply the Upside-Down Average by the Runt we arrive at 0.92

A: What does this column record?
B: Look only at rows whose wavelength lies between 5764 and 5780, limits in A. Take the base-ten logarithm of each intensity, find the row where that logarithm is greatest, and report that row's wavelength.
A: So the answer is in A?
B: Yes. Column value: 5766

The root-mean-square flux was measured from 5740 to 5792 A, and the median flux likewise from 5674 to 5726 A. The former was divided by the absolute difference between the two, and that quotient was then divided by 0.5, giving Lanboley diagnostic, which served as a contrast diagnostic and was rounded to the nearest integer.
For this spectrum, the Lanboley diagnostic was 140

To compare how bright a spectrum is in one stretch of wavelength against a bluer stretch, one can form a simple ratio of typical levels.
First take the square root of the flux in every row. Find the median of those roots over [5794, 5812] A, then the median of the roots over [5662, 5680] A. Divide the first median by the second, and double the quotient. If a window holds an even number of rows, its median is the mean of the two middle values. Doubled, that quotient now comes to 2.02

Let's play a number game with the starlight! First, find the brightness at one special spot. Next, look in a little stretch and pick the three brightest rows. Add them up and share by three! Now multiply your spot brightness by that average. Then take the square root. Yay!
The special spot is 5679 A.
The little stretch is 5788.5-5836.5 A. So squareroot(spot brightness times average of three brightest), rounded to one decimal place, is 31.1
